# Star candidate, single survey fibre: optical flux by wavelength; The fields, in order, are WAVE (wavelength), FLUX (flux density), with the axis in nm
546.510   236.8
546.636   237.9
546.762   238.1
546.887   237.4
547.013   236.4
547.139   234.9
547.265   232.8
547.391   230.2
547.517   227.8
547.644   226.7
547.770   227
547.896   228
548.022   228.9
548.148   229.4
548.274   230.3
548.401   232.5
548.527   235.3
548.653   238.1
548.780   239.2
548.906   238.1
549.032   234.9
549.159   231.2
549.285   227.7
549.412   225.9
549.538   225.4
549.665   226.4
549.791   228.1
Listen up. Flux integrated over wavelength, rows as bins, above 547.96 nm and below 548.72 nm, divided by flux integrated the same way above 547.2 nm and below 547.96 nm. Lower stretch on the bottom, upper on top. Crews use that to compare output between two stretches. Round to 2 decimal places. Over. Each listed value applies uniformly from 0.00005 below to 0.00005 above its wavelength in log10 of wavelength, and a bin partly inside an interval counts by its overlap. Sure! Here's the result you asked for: 1.02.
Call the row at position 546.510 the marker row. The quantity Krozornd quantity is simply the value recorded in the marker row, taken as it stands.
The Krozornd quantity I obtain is 236.8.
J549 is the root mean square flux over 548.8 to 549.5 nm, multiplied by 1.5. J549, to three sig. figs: 347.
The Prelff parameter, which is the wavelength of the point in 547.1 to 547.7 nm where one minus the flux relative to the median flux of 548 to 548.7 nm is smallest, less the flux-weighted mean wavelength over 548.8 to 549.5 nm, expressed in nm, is -2.02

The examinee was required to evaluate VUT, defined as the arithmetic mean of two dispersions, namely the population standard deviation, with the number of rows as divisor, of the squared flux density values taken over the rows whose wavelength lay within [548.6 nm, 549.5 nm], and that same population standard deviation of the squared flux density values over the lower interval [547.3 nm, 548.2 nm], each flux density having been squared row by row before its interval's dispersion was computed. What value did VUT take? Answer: 1428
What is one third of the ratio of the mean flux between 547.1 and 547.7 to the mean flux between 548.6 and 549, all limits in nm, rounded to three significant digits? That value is 0.322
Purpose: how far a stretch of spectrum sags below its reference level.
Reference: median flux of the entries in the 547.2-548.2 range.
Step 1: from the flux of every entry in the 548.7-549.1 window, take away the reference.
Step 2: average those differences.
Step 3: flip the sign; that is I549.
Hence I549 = -9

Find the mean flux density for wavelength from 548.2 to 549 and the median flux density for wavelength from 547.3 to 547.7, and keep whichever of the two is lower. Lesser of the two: 228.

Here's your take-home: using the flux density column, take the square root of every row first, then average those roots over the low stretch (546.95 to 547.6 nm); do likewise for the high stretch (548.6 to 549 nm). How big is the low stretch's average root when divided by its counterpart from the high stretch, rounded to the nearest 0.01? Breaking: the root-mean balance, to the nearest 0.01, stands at 0.99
